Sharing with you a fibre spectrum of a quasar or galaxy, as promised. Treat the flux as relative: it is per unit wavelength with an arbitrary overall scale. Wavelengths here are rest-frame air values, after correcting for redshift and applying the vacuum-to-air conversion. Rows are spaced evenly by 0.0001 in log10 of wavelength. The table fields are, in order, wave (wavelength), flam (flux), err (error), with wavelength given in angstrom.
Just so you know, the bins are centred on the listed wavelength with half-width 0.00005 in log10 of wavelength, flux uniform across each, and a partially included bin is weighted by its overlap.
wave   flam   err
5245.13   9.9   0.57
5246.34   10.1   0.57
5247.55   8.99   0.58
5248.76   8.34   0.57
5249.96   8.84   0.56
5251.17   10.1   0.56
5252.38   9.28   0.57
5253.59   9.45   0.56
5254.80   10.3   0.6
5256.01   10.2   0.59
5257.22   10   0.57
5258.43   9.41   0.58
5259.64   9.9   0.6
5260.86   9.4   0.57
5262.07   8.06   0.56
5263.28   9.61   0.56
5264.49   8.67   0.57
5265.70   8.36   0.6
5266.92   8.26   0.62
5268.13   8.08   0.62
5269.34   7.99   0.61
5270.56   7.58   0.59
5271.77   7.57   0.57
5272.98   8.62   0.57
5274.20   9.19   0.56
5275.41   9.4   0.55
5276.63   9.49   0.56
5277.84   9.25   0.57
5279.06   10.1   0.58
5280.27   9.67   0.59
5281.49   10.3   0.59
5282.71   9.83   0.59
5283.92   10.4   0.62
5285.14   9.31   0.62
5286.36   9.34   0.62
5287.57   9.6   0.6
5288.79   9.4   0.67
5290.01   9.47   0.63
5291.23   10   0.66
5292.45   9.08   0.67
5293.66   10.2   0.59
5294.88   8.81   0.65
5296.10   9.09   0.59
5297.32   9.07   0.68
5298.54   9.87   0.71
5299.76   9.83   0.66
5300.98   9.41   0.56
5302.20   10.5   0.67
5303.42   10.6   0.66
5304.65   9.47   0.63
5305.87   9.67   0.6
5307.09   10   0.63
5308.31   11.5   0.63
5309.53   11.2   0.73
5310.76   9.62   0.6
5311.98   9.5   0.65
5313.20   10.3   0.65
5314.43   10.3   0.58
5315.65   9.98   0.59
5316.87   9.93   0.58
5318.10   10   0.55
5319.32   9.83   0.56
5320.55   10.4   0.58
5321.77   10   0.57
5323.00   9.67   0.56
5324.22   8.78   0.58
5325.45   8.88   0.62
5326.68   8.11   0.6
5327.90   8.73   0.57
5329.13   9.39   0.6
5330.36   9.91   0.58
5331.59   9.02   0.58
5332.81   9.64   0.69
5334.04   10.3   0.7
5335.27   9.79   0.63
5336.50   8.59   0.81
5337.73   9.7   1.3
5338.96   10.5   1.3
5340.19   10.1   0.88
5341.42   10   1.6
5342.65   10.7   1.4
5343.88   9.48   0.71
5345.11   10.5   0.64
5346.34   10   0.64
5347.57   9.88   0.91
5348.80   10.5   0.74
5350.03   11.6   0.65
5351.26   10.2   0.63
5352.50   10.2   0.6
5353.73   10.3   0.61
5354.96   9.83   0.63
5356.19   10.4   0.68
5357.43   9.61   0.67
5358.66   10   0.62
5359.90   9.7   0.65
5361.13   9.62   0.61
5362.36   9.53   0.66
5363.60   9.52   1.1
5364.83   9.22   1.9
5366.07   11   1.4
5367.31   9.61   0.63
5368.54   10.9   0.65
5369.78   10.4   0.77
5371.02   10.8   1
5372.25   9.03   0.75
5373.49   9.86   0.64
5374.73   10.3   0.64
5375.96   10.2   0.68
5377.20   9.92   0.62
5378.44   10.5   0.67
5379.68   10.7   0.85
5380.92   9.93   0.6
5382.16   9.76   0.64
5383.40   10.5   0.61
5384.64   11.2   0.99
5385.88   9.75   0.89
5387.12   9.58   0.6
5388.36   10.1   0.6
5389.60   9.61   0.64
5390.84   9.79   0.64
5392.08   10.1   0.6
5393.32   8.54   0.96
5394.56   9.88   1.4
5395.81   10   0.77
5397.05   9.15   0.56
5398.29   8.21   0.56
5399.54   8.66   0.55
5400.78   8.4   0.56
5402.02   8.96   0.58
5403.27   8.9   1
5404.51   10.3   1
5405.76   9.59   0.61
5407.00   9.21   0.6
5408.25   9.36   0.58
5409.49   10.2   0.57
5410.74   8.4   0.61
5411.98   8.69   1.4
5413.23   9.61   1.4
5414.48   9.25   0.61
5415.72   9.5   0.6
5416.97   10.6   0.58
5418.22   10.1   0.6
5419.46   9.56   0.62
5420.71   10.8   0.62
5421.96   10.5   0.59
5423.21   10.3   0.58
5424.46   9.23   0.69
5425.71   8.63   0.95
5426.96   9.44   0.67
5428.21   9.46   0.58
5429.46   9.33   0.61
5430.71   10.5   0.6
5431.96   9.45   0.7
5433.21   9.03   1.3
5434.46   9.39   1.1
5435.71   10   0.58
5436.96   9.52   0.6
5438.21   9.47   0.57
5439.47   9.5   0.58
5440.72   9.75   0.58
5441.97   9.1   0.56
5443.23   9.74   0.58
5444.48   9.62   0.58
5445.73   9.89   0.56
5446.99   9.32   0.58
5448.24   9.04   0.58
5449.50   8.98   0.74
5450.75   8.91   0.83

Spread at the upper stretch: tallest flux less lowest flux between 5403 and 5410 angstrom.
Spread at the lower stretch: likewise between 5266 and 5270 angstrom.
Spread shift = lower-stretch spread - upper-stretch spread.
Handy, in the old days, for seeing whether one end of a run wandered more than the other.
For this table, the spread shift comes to -1.1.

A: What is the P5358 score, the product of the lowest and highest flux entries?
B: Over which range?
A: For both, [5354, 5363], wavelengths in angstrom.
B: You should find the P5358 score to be 99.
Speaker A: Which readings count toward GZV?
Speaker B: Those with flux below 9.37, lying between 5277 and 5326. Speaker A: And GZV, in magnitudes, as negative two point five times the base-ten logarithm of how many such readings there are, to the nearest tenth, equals -2.4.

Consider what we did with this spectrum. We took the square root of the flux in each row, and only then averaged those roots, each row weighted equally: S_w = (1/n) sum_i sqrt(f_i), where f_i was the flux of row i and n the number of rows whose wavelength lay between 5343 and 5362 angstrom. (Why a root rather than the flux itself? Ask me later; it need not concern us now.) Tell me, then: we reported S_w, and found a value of 3.18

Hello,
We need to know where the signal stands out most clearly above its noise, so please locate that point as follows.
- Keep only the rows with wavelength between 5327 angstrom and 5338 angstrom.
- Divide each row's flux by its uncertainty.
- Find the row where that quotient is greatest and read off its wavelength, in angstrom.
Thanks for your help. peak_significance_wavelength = 5330.36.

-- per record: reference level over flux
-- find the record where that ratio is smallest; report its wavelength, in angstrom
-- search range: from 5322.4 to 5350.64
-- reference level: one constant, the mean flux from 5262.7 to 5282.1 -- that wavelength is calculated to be 5350.03 angstrom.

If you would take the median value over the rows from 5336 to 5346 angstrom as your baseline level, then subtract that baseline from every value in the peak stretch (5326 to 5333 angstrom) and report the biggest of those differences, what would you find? -0.14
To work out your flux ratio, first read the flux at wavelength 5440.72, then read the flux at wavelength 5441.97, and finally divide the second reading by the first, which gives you 0.93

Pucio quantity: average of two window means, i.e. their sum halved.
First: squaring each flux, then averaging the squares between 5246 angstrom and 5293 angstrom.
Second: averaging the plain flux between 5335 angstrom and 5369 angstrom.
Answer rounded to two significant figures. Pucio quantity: 48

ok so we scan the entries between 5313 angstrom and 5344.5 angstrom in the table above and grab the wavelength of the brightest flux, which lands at 5342.65 angstrom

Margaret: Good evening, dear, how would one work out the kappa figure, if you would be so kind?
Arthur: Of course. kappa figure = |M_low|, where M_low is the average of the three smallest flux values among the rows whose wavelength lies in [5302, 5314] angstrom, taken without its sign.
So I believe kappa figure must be 9.5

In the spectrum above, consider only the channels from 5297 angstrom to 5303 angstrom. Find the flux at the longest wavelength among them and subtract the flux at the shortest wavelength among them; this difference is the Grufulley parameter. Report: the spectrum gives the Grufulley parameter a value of 1.43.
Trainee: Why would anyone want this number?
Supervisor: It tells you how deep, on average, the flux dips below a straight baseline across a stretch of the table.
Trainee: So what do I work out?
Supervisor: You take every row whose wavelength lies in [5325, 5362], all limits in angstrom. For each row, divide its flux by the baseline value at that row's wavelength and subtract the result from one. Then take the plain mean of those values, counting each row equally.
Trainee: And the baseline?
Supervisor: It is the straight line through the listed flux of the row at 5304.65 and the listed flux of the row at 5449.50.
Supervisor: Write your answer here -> -0.054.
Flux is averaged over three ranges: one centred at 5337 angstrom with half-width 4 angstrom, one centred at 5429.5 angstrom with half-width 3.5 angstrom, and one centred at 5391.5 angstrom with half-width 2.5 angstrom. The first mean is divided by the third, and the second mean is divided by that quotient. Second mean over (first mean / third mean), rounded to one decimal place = 9.3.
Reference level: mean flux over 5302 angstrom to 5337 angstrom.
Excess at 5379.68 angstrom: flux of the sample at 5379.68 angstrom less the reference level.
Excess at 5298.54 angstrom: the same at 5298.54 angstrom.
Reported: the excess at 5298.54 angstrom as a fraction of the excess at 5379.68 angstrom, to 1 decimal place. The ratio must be 0.1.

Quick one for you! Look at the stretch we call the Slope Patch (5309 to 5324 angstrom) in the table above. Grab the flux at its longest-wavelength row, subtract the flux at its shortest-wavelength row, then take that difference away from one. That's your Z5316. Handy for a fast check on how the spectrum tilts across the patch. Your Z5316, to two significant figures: 2.5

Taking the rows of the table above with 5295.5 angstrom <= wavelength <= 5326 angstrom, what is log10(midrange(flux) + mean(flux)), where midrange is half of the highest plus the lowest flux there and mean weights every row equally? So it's 1.30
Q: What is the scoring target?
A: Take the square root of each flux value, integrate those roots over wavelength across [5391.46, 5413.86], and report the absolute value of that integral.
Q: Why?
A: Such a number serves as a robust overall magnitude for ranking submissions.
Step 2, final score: 68.0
